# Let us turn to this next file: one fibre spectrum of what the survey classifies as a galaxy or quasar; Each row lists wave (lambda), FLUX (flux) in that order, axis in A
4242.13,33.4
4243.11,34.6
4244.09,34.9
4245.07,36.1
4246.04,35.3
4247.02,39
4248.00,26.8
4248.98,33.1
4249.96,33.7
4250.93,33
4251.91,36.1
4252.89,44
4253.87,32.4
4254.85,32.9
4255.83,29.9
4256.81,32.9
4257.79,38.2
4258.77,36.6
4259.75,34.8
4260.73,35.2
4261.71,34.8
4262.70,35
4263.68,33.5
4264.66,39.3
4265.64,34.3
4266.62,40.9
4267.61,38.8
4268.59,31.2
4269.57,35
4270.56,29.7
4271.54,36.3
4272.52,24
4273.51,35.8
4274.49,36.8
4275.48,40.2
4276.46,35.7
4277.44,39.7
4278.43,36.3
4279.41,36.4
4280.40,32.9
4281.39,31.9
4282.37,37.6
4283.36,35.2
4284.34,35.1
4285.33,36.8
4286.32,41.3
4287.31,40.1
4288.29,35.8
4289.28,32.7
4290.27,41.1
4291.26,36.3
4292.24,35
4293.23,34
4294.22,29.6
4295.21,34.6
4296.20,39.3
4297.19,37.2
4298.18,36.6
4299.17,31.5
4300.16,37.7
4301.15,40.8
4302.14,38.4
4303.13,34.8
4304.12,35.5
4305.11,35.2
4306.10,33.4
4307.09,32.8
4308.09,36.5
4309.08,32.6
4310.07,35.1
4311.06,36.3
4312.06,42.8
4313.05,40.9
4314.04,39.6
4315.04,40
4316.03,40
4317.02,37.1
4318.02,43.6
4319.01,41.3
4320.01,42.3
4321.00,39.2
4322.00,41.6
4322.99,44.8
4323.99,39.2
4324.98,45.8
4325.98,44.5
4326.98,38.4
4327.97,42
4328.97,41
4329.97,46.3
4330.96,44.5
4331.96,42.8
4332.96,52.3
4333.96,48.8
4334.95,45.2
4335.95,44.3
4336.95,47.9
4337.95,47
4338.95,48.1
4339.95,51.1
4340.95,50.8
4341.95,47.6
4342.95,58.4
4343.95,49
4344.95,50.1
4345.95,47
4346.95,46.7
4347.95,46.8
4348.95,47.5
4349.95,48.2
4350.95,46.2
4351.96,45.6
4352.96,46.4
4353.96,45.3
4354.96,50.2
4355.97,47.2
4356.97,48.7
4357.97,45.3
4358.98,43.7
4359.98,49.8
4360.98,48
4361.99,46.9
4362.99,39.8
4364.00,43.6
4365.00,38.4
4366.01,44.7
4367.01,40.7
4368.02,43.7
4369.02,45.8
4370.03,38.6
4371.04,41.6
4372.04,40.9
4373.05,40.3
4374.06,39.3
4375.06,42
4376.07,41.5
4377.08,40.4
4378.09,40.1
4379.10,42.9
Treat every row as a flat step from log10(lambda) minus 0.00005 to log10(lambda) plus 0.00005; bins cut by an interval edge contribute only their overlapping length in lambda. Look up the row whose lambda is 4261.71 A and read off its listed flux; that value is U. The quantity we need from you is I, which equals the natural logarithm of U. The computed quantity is 3.55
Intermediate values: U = 34.8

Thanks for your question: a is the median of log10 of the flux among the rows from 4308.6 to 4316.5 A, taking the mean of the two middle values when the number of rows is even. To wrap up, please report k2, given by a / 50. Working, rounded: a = 1.60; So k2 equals 0.0320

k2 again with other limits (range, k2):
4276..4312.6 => 0.0311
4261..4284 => 0.0311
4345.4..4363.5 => 0.0334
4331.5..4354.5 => 0.0335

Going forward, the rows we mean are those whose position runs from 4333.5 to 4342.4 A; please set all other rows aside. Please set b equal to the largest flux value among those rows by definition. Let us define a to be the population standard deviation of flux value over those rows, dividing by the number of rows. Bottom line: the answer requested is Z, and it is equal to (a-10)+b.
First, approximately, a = 2.1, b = 51.1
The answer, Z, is 43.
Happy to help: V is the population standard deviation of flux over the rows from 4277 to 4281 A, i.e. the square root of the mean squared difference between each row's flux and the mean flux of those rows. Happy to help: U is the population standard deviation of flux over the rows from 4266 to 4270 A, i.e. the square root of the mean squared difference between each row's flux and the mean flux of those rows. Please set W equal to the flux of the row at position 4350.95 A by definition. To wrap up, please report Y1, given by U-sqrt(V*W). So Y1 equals -6.8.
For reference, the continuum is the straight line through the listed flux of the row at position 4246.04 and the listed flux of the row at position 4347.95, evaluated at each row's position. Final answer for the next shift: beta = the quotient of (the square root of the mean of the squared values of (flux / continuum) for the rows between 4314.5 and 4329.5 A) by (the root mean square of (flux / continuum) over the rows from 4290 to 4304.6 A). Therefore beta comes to 1.07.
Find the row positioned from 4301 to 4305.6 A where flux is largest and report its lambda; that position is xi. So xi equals 4301.15 A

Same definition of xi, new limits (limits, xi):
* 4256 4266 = 4264.66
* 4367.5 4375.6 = 4369.02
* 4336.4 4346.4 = 4342.95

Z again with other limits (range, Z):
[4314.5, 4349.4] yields 53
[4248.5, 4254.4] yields 38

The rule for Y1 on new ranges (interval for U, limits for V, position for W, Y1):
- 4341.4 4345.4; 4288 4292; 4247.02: -6.6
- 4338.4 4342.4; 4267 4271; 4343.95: -11.6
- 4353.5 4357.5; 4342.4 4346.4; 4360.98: -12.6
